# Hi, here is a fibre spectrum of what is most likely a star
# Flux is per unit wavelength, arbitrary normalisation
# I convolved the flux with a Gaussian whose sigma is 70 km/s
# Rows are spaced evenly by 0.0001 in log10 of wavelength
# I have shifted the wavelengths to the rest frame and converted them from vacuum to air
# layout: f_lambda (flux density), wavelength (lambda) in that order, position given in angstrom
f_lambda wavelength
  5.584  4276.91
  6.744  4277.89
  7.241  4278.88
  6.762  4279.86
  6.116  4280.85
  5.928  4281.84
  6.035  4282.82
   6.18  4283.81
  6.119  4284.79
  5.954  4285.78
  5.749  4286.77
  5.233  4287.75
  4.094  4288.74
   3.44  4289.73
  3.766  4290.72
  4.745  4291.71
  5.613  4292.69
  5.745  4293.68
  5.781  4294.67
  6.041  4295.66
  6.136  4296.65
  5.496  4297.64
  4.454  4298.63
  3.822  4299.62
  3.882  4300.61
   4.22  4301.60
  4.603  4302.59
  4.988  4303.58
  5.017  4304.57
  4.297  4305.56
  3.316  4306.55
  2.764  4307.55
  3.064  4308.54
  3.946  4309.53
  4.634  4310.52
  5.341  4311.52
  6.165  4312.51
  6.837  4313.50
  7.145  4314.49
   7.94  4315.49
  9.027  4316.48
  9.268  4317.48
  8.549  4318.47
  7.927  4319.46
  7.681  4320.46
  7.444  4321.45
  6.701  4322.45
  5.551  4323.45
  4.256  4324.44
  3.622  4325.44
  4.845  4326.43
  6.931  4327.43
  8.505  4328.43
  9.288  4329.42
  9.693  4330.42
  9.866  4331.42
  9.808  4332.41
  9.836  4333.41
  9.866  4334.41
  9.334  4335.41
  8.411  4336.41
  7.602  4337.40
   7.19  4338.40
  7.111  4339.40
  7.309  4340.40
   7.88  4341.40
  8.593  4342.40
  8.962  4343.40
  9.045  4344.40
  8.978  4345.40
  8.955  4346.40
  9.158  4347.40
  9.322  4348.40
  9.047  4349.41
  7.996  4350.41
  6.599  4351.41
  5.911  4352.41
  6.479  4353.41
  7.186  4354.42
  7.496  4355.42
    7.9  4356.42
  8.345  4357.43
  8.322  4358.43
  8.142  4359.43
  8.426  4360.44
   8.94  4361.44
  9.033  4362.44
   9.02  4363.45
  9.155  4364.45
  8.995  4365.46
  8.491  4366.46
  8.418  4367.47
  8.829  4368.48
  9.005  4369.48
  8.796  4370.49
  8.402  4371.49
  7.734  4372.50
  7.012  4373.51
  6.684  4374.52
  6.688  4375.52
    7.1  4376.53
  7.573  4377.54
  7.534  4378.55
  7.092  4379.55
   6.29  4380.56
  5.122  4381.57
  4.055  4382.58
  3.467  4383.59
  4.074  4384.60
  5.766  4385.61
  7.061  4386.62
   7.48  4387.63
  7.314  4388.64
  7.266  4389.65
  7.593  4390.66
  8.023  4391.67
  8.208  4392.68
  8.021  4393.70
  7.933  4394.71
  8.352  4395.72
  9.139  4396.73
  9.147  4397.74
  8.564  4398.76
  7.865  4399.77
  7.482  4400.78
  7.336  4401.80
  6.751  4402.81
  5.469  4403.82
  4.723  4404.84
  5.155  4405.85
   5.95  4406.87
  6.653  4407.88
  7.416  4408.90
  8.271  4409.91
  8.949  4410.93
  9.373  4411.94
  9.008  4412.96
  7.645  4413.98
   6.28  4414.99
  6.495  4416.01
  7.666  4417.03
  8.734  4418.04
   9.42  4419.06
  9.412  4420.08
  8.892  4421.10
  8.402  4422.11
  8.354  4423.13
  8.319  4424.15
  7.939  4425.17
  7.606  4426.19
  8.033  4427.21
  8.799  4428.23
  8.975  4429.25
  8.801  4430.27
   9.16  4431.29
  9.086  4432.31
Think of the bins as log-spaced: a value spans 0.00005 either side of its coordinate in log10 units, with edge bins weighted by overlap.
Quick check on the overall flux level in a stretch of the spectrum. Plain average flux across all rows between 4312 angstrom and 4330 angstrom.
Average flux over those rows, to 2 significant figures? 7.1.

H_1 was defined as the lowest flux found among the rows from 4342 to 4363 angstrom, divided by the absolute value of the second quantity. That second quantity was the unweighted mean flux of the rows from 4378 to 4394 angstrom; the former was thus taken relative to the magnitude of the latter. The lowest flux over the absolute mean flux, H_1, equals 0.91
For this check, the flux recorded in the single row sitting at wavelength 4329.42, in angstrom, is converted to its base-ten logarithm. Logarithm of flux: 0.97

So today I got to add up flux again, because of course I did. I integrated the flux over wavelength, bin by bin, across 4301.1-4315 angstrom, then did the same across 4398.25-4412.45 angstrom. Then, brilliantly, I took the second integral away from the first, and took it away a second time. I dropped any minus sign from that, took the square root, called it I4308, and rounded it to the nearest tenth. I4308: 11.7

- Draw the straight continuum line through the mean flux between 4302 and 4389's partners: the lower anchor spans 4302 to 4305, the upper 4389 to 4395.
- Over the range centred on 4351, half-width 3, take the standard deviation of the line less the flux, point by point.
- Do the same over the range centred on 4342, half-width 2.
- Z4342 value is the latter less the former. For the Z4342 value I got -0.8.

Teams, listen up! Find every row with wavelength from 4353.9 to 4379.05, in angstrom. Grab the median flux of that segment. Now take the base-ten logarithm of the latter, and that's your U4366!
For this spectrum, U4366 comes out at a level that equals 0.92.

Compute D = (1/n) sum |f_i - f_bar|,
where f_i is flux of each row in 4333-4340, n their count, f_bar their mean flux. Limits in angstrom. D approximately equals 1.03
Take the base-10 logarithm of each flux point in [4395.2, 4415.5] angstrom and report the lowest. 0.7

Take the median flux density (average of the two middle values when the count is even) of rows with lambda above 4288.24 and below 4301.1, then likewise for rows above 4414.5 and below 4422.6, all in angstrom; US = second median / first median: 1.81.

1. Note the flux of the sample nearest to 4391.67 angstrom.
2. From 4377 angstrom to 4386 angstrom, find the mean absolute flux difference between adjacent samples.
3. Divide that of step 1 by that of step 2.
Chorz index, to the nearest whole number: 10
